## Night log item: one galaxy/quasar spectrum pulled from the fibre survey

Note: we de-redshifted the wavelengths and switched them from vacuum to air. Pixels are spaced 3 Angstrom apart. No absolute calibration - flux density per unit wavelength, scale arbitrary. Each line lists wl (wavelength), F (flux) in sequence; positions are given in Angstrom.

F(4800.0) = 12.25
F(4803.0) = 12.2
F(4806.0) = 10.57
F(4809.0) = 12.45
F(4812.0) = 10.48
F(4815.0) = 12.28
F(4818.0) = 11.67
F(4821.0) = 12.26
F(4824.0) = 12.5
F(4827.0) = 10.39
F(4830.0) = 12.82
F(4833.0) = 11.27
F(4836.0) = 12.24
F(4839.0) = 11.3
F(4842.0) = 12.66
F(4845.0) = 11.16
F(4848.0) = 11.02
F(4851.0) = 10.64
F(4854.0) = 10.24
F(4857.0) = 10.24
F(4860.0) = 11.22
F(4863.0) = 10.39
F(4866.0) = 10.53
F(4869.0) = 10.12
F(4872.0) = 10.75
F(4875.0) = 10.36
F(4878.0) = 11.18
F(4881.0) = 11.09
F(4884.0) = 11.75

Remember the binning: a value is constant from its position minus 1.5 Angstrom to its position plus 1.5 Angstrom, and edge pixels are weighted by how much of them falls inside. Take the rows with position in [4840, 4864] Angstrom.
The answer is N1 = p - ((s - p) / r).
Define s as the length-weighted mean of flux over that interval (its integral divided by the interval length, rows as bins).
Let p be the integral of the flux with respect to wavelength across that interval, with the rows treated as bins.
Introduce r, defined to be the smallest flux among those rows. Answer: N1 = 288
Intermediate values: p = 263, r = 10.24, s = 11.0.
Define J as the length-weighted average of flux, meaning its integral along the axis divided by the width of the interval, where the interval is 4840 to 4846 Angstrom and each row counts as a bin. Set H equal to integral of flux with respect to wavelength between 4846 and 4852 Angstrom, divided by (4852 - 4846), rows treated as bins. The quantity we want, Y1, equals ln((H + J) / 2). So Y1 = 2.43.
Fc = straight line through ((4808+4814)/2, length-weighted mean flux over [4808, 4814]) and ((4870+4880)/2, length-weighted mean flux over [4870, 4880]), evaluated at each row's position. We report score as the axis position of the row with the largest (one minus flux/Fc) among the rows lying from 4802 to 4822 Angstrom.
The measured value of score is 4812.0 Angstrom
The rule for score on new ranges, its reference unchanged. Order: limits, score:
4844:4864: 4854.0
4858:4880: 4869.0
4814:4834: 4827.0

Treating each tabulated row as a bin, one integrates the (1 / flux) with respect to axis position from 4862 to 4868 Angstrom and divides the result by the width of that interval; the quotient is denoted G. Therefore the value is 0.096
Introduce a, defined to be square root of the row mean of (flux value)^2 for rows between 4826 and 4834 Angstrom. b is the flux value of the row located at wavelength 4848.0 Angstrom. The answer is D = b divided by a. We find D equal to 0.96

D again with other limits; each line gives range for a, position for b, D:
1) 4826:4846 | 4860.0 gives 0.96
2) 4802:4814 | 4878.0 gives 0.98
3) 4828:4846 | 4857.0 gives 0.86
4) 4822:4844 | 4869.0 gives 0.85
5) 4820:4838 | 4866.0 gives 0.88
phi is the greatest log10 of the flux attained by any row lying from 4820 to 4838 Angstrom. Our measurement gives 1.11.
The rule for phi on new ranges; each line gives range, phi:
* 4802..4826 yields 1.10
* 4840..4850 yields 1.10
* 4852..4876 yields 1.05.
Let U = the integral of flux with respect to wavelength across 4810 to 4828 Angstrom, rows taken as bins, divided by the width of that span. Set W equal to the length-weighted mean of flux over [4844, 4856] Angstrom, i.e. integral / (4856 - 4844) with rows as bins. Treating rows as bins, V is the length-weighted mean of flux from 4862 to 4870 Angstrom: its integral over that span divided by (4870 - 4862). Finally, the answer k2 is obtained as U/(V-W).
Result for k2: -32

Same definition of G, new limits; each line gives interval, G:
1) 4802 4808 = 0.088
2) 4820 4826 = 0.082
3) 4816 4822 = 0.084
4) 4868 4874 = 0.096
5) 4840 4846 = 0.084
